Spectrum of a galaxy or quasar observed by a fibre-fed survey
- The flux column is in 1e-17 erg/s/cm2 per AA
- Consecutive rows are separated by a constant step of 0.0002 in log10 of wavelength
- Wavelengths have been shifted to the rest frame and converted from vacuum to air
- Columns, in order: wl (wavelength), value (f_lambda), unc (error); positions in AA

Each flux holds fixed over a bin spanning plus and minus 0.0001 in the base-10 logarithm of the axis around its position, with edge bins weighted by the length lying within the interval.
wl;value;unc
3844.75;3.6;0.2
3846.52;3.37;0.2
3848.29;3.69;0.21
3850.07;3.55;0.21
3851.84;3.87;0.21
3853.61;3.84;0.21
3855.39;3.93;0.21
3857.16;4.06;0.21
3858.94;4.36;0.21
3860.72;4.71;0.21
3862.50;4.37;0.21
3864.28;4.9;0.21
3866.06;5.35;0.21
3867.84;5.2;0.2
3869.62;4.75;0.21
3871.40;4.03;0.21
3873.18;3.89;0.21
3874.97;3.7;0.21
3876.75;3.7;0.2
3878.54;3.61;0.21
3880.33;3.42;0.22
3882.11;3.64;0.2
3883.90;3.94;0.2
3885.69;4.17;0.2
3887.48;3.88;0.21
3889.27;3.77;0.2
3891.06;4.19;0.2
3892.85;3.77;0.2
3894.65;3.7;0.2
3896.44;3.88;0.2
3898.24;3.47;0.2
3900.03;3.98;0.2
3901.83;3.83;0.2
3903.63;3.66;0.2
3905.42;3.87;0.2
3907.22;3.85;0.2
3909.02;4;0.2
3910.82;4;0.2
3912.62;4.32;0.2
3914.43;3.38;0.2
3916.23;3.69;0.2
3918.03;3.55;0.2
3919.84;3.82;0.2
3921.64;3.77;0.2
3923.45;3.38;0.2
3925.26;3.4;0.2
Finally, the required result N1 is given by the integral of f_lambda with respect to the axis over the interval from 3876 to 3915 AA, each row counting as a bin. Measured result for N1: 149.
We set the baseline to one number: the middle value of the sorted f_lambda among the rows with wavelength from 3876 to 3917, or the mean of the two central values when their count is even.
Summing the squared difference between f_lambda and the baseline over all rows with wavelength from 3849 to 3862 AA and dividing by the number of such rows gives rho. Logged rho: 0.171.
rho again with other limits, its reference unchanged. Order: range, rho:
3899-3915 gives 0.062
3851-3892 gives 0.356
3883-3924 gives 0.055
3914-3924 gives 0.084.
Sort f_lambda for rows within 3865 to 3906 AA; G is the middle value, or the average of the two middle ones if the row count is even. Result 3.87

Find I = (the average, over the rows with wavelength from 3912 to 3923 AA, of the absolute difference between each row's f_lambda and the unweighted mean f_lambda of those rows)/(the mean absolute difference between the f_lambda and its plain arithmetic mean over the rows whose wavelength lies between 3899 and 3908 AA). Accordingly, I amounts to 2.89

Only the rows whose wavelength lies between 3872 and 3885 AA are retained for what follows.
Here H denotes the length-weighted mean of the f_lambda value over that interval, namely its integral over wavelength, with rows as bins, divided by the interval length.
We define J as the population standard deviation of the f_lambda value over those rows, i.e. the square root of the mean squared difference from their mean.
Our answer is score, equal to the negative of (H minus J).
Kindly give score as -3.55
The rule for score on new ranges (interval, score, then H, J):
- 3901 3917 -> -3.60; 3.85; 0.25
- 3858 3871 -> -4.42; 4.77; 0.35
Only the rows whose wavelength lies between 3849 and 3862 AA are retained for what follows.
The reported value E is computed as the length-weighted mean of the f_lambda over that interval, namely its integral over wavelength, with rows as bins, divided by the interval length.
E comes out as 4.0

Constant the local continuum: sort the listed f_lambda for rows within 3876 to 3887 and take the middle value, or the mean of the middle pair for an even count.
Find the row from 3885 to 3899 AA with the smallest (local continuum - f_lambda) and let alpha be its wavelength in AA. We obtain 3891.06 AA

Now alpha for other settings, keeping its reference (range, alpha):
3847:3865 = 3864.28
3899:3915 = 3912.62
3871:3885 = 3871.40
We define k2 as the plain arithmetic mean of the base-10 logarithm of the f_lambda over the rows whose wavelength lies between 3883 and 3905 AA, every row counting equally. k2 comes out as 0.59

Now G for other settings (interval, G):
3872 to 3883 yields 3.67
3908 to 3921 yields 3.82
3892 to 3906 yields 3.80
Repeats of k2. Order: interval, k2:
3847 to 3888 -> 0.61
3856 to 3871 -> 0.67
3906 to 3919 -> 0.58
